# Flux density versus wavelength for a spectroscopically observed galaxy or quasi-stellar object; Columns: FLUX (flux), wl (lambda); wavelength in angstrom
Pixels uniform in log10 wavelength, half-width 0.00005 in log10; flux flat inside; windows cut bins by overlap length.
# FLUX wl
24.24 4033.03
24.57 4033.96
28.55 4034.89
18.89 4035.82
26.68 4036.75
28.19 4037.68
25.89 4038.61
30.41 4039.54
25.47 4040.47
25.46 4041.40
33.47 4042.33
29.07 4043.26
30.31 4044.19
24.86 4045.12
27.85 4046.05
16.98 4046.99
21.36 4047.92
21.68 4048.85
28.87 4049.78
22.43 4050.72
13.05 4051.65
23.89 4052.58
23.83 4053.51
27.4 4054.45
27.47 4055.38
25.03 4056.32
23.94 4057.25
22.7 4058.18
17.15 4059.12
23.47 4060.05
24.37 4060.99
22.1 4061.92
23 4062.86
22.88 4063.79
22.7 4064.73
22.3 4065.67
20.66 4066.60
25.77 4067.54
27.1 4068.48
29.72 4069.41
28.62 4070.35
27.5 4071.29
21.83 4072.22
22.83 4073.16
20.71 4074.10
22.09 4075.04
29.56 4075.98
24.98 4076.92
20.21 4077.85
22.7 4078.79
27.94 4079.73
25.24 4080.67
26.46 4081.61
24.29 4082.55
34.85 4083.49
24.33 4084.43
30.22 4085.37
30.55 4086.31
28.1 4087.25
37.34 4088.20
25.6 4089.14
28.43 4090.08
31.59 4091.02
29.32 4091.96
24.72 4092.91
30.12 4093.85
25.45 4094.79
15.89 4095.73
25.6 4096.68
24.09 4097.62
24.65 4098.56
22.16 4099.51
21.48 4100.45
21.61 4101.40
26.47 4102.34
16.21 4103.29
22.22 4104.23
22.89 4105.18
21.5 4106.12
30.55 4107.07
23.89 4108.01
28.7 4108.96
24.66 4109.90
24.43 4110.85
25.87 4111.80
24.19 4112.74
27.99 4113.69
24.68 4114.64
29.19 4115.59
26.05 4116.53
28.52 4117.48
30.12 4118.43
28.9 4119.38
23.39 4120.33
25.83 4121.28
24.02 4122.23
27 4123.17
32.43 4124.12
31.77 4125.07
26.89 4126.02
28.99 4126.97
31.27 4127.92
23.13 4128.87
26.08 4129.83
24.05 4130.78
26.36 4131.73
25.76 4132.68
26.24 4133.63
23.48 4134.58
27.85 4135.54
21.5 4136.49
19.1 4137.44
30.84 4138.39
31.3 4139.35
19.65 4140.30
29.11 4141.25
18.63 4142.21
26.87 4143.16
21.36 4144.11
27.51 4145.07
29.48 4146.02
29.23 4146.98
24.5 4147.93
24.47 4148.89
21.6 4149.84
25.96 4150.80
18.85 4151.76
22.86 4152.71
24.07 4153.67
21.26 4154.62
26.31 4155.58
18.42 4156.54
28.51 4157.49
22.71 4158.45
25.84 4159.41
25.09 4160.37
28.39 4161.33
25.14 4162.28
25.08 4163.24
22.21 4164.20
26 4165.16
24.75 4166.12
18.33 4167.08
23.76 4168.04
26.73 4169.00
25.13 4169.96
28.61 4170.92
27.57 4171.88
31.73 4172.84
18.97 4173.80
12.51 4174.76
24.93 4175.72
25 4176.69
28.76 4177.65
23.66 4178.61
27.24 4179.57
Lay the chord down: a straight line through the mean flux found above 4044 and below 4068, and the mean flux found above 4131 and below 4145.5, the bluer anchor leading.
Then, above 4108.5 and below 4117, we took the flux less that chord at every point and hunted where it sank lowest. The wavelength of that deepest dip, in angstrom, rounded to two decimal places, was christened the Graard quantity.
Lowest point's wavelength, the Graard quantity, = 4112.74 angstrom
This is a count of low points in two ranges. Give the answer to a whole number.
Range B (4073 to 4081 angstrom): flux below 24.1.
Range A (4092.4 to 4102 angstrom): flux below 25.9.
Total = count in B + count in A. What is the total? 14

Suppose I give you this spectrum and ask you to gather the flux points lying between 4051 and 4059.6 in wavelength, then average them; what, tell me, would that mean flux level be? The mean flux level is 22.7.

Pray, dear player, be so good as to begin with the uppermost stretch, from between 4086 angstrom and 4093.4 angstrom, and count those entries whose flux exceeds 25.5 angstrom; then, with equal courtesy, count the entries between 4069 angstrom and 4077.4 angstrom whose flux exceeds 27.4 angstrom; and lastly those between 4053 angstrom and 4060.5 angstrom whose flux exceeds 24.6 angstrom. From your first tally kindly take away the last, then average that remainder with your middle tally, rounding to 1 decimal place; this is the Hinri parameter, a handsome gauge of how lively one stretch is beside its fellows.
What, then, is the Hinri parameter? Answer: 4.0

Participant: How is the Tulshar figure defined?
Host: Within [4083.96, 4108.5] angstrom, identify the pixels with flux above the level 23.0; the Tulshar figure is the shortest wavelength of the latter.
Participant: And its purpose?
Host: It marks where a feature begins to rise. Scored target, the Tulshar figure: 4084.43 angstrom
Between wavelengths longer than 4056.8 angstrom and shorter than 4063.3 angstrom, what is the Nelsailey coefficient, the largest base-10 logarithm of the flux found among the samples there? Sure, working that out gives 1.39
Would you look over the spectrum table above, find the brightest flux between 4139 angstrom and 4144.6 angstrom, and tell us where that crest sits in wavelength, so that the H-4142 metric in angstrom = 4139.35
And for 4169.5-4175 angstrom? 4172.84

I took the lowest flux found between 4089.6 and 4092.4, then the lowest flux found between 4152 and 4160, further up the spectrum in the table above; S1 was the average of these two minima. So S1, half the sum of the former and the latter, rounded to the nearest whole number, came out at 23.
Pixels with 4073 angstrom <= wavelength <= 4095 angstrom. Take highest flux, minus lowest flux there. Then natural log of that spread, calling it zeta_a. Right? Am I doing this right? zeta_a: 2.8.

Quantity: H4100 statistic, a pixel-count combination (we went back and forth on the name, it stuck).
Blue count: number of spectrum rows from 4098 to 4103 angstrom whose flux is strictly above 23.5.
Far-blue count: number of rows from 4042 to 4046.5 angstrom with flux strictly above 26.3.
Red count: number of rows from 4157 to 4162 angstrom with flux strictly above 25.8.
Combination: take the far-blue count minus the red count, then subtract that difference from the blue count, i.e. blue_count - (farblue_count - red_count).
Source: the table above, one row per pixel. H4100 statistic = 1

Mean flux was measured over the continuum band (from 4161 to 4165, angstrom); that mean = 25.2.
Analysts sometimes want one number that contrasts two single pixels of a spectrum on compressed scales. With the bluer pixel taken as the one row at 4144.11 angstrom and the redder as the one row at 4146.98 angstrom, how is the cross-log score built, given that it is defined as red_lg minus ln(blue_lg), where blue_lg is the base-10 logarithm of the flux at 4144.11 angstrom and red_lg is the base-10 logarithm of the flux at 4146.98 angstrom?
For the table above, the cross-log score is 1.18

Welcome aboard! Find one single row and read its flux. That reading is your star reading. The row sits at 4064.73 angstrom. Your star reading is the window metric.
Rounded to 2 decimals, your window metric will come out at 22.70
